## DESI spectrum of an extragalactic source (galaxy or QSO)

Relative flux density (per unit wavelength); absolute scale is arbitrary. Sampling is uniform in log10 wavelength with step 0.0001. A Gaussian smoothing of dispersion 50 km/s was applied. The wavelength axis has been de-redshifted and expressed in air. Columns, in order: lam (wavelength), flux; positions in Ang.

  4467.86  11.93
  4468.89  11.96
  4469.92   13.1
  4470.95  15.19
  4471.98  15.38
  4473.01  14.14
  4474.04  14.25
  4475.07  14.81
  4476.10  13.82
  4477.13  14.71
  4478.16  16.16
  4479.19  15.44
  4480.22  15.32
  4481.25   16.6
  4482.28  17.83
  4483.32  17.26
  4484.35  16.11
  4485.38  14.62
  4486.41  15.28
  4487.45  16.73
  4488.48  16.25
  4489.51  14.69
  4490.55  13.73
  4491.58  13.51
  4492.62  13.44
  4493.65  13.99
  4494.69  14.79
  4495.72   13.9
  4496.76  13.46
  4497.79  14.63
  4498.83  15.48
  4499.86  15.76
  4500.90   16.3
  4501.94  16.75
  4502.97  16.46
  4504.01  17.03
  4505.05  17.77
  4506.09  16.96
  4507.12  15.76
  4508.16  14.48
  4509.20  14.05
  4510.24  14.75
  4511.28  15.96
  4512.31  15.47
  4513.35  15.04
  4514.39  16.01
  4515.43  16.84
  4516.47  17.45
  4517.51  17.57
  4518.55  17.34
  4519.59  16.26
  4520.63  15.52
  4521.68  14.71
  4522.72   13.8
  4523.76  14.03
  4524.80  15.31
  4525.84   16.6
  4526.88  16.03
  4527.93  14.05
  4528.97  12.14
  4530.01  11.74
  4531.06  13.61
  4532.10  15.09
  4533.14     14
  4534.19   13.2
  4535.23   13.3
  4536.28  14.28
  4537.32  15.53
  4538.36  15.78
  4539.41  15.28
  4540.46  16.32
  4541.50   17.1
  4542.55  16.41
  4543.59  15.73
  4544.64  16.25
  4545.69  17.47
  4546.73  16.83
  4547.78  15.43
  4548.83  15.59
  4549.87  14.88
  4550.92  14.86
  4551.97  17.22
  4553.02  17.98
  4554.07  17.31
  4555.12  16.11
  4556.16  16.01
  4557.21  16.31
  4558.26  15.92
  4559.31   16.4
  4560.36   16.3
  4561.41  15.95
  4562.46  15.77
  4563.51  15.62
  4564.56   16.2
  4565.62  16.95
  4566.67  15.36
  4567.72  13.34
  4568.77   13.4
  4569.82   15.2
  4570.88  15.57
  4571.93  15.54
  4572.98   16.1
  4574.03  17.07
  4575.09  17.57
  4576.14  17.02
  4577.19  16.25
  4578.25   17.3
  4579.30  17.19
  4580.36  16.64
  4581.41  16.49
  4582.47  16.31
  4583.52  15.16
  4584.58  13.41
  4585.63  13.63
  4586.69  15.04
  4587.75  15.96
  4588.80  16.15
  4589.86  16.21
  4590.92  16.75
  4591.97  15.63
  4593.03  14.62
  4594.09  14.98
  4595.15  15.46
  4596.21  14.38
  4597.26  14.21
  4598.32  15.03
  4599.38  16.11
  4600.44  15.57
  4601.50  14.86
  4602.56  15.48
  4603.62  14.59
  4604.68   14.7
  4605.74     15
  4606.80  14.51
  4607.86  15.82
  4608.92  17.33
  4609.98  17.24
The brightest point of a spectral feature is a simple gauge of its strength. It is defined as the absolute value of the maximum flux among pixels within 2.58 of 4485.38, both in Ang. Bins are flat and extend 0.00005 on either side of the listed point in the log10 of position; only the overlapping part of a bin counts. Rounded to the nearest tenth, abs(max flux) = 17.3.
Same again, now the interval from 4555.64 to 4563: 16.4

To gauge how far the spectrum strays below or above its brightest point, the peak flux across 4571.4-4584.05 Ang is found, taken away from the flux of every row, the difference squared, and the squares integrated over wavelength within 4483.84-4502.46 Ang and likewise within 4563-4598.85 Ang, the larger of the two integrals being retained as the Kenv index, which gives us 181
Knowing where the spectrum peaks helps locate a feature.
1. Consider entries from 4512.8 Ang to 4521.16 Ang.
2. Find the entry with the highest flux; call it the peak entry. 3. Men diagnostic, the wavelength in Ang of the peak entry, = 4517.51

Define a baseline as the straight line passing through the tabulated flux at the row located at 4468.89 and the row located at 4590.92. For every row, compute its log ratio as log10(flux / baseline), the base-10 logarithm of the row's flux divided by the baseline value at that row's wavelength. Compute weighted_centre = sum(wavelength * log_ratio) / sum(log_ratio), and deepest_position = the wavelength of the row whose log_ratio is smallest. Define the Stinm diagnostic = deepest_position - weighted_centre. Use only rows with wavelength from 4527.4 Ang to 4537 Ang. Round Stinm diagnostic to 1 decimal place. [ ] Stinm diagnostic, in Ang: -1.4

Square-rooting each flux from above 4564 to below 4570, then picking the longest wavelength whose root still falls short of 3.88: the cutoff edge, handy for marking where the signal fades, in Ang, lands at 4568.77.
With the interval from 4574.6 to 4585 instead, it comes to 4584.58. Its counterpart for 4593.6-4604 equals 4603.62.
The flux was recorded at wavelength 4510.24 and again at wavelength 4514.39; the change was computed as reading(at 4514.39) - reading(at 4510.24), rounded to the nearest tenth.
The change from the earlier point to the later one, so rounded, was 1.3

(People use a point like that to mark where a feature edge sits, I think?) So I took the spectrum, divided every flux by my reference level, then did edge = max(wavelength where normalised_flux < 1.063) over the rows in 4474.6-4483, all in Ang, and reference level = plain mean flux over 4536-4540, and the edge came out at 4480.22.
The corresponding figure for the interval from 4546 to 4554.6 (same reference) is 4550.92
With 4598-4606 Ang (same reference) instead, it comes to 4605.74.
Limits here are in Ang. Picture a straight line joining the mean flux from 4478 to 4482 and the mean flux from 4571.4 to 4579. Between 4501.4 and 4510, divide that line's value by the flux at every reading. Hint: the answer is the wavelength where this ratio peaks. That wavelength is 4509.20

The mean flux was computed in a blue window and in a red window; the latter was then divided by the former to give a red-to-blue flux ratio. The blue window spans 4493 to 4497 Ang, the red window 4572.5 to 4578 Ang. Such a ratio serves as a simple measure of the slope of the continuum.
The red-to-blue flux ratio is 1.20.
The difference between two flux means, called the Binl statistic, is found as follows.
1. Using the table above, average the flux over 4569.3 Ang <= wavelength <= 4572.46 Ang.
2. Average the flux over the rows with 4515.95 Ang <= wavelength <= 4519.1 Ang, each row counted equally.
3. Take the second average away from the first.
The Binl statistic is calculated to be -2.0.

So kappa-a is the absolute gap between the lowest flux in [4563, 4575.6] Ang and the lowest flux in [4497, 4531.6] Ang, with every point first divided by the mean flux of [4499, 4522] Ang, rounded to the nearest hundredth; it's 0.10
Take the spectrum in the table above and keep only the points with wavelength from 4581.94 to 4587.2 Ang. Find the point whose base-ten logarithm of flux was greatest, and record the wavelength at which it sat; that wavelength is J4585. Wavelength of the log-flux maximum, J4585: 4582.47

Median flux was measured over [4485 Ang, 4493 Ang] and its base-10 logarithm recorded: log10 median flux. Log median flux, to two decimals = 1.17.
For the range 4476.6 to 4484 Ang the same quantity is 1.21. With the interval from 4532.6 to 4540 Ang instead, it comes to 1.15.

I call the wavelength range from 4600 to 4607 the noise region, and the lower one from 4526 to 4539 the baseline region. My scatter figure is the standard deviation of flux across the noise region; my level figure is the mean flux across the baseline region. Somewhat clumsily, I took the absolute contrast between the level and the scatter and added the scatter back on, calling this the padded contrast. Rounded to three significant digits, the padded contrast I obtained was 14.1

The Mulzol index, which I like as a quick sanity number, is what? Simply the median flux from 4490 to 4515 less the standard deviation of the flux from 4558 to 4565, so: 15.0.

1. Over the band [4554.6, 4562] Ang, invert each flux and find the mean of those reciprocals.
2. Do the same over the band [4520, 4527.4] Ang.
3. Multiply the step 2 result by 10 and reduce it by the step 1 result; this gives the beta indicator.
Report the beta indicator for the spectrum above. 0.60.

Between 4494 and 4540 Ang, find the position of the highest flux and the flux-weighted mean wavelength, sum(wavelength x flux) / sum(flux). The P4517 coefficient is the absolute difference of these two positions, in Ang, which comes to 11.6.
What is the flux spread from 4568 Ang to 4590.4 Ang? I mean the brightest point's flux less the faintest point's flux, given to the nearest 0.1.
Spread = 4.2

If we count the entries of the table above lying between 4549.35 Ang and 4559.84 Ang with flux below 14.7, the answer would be 0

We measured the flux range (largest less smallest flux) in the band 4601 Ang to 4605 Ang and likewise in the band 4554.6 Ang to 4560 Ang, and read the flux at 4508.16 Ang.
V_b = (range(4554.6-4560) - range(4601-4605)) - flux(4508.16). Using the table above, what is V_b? -14.9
